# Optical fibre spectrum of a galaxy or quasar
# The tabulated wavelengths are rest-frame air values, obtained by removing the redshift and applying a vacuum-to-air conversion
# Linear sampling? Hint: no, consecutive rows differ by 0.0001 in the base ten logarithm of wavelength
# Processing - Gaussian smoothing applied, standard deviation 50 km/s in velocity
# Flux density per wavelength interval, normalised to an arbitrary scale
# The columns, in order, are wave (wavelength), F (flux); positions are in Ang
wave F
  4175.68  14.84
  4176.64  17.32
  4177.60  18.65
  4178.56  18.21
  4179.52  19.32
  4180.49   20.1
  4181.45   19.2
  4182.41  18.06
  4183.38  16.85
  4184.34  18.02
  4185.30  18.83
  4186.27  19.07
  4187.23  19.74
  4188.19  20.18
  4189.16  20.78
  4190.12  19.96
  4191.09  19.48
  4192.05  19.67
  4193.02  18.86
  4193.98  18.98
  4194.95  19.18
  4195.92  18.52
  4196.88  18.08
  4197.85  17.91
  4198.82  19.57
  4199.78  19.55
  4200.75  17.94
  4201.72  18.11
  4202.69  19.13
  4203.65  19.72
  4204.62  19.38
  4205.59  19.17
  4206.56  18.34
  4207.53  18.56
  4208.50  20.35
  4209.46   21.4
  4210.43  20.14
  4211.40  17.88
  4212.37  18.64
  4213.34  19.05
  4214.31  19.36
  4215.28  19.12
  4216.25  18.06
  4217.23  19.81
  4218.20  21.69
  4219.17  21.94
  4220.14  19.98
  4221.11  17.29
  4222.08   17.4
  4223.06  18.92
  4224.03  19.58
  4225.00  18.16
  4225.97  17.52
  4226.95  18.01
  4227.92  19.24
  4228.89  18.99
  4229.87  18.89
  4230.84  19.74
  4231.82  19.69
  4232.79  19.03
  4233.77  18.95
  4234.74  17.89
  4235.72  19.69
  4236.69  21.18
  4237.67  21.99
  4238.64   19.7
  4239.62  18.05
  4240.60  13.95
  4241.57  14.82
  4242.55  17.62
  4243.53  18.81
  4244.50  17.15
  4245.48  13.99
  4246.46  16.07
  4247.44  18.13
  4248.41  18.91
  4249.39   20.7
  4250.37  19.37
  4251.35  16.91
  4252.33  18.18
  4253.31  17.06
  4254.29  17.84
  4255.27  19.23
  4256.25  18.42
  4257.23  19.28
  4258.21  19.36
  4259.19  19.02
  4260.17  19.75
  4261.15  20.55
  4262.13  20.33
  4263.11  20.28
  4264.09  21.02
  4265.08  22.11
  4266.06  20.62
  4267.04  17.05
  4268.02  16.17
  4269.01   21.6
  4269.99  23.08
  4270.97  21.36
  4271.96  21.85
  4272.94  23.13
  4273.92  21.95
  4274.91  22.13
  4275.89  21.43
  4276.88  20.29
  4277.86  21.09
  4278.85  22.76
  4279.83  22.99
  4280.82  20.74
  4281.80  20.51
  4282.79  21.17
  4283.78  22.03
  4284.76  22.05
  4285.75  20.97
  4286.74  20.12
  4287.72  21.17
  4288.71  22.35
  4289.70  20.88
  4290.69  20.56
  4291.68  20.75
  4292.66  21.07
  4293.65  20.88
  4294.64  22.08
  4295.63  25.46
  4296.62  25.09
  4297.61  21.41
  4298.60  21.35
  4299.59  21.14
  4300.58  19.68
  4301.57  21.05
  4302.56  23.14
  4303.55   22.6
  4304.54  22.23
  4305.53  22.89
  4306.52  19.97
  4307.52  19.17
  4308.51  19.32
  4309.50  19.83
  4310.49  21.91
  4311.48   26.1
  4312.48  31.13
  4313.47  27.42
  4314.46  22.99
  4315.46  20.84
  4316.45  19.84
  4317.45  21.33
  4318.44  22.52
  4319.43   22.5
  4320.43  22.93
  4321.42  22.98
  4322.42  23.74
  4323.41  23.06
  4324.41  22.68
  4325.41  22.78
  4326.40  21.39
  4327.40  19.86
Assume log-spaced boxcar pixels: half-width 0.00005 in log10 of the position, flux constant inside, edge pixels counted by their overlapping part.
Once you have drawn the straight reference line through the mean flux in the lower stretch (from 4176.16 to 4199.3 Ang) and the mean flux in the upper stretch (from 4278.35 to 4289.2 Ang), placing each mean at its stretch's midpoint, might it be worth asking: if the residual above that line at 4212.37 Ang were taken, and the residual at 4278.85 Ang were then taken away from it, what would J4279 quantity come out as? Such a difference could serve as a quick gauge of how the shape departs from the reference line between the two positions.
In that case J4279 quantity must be -2.3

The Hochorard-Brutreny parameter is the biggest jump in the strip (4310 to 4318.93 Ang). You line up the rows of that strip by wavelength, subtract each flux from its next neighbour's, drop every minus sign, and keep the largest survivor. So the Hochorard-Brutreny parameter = 5.0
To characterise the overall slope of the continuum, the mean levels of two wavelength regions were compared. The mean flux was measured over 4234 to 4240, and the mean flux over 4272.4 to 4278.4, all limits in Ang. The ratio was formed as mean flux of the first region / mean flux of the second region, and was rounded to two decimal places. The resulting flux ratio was 0.91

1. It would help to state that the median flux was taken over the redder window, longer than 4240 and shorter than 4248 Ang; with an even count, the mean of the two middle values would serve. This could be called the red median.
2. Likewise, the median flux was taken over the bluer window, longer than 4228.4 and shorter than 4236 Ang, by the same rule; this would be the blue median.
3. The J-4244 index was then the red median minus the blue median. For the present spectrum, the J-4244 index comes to -2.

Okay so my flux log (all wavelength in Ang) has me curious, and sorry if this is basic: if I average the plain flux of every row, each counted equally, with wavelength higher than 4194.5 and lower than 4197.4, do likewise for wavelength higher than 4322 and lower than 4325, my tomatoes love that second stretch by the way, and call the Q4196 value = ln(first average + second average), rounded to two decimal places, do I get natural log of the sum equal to 3.73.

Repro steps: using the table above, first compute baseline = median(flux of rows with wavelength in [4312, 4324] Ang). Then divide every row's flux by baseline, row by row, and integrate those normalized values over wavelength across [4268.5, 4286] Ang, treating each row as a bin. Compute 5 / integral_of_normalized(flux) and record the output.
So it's 0.30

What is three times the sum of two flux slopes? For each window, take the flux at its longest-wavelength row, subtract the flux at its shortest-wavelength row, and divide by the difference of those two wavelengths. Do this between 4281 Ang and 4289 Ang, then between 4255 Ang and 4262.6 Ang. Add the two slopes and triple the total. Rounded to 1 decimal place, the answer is 1.3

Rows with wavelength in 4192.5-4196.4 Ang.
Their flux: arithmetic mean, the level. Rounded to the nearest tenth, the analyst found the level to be 18.9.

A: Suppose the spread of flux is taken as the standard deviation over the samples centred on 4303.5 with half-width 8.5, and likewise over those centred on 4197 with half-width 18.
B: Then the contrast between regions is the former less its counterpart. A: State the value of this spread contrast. 1.2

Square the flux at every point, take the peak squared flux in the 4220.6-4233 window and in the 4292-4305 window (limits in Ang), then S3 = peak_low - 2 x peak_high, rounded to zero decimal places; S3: -907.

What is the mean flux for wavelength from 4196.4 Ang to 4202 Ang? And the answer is 18.5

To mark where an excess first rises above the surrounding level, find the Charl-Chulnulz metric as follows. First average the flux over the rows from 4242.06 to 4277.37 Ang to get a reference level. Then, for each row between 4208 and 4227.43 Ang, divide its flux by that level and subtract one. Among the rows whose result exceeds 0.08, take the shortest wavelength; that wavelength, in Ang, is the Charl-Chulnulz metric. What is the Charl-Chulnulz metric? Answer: 4209.46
